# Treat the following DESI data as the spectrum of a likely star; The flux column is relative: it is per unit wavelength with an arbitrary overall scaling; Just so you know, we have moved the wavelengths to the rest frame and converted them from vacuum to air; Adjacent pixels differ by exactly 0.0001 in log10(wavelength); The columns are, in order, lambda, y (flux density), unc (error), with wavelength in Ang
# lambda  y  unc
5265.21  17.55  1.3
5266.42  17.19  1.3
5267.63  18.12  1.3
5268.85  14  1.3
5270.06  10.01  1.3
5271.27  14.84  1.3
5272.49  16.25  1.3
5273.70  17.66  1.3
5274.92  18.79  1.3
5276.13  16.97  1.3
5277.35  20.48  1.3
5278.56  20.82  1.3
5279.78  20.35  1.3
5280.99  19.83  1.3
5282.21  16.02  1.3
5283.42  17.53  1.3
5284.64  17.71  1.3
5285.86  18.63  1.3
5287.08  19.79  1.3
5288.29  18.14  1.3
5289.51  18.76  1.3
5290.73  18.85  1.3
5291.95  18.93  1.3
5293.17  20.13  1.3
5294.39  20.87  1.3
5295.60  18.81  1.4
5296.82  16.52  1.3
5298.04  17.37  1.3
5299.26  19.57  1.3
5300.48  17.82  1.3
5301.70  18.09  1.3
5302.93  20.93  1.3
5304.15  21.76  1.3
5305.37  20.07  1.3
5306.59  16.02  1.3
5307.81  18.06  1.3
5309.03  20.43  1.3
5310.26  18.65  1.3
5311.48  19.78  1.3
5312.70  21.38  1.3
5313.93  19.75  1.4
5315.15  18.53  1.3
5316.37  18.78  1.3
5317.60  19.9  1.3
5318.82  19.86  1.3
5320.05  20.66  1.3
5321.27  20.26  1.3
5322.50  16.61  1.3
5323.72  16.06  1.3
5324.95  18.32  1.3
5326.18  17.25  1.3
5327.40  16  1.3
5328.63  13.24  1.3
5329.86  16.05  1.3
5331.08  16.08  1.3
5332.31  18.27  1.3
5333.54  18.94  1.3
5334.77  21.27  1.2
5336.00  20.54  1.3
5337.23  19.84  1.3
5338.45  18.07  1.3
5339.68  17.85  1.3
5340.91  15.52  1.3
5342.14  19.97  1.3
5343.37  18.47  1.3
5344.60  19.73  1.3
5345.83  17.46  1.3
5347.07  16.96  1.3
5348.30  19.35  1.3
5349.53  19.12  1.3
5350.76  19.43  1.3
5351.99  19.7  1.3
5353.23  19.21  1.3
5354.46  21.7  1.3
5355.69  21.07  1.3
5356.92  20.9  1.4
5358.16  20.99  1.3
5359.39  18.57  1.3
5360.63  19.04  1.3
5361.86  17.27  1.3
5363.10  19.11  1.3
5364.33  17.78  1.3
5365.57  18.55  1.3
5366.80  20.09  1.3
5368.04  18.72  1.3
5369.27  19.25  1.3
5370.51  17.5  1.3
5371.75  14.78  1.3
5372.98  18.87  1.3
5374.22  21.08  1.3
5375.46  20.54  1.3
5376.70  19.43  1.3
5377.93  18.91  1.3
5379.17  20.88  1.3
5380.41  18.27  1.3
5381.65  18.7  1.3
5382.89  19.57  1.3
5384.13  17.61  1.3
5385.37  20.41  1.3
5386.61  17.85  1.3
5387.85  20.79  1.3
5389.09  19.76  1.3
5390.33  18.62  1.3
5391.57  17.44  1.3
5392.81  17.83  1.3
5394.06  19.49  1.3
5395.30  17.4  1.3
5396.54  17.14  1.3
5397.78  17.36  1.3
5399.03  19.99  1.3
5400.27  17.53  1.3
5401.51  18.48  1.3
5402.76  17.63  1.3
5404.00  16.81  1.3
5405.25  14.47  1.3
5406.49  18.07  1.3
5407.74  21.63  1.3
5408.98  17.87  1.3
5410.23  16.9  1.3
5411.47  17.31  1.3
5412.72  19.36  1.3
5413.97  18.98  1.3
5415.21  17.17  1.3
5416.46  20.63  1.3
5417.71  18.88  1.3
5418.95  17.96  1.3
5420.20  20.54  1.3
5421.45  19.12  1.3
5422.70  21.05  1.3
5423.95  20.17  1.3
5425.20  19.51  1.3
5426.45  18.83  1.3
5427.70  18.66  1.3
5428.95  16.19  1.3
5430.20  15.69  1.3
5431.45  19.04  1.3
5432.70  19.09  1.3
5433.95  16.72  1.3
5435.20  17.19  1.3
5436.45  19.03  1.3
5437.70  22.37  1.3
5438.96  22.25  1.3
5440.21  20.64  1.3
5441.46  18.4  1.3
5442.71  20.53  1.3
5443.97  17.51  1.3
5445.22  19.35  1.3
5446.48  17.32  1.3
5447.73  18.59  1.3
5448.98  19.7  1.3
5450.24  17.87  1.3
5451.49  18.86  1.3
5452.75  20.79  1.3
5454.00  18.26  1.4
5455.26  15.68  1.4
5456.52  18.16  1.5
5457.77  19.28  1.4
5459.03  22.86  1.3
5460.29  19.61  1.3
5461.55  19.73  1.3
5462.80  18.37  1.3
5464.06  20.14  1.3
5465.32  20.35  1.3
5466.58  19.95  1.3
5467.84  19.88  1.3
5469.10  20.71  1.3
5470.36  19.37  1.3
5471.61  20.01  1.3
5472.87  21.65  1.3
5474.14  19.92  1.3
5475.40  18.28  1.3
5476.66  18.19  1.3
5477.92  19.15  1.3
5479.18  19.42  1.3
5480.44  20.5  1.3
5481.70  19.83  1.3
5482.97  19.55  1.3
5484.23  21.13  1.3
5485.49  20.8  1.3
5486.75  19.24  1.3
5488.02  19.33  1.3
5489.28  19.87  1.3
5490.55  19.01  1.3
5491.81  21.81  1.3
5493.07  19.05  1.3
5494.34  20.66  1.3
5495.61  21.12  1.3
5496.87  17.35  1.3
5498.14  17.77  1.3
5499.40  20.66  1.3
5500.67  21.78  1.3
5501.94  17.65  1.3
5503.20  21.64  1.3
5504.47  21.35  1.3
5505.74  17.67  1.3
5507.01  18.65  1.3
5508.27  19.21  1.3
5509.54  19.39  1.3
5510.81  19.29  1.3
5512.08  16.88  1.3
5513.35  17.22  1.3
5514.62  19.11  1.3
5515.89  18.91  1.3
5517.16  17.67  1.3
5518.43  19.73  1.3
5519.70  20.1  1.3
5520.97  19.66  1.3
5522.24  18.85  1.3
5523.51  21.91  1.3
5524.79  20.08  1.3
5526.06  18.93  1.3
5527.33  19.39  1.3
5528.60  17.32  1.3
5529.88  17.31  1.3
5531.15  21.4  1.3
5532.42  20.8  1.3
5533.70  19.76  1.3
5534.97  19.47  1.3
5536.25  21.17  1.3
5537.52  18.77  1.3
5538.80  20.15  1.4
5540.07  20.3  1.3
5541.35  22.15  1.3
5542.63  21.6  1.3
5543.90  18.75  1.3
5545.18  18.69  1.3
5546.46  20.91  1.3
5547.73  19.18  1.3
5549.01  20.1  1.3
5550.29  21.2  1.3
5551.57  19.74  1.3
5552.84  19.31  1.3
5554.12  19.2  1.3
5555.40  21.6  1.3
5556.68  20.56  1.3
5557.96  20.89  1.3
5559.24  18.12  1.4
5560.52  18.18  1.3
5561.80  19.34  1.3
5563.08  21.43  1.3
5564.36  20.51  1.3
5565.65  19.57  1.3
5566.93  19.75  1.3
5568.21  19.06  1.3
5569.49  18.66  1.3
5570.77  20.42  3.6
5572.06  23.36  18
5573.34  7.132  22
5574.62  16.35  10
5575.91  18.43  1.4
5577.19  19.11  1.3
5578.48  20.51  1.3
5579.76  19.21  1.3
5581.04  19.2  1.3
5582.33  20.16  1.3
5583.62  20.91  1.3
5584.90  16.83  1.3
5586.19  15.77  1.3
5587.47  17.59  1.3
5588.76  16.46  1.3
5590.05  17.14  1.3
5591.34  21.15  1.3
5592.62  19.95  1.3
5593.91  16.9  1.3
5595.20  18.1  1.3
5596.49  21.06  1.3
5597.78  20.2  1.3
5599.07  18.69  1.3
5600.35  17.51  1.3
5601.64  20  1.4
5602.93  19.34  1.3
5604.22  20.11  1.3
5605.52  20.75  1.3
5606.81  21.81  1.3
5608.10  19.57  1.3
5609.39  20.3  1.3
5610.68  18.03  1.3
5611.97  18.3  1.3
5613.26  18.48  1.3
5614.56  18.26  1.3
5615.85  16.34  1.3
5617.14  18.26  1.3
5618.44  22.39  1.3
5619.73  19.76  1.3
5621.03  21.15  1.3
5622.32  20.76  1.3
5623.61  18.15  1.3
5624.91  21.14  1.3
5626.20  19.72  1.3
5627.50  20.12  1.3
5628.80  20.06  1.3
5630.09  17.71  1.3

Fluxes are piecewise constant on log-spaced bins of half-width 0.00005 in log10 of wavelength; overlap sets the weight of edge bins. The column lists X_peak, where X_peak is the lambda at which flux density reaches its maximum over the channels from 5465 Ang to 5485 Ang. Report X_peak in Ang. 5472.87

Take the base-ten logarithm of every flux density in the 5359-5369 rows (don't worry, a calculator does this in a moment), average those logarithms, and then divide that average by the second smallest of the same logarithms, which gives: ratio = 1.02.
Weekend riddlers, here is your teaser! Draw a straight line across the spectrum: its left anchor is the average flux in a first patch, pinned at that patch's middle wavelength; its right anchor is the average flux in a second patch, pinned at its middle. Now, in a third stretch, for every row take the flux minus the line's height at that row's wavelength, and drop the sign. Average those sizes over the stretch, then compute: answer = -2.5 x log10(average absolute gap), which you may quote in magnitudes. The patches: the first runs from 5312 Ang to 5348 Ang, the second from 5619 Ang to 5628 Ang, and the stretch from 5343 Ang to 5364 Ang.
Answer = -0.25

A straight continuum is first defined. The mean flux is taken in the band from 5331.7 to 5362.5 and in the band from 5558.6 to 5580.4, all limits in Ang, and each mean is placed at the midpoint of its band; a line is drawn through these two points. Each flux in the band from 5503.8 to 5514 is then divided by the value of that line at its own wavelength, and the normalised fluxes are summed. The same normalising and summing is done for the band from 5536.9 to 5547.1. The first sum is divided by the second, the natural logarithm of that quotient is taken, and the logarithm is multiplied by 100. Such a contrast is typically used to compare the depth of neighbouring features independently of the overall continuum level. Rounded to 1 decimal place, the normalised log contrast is -7.8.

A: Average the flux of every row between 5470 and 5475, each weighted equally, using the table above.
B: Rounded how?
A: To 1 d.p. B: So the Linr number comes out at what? 20.2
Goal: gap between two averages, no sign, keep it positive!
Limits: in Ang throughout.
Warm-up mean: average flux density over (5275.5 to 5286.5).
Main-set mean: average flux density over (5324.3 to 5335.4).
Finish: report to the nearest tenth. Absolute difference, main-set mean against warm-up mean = 1.4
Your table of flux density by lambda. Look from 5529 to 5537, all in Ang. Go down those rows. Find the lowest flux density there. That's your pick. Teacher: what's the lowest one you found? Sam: 17.31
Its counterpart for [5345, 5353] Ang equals 16.96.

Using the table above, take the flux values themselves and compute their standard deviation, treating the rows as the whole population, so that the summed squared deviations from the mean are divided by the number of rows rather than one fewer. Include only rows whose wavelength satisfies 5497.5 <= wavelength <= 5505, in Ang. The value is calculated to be 1.76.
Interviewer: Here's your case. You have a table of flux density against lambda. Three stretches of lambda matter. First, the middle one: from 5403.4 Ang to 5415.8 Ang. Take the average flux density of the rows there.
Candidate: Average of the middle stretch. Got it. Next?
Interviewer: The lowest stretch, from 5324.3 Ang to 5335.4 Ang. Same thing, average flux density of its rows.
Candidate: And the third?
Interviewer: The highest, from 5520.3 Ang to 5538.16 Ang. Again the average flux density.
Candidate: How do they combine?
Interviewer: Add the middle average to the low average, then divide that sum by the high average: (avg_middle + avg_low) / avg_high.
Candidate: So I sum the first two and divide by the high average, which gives 1.79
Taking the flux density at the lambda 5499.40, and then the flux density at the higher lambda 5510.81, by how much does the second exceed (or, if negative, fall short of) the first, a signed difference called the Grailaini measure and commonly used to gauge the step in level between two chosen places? -1.4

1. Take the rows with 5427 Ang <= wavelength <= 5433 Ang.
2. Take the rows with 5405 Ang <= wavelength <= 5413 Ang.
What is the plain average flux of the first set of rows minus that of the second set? 0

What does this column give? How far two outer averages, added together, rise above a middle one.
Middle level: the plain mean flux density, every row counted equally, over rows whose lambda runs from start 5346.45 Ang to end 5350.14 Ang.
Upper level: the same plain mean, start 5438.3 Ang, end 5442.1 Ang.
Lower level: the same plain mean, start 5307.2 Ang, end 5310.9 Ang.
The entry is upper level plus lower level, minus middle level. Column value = 21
